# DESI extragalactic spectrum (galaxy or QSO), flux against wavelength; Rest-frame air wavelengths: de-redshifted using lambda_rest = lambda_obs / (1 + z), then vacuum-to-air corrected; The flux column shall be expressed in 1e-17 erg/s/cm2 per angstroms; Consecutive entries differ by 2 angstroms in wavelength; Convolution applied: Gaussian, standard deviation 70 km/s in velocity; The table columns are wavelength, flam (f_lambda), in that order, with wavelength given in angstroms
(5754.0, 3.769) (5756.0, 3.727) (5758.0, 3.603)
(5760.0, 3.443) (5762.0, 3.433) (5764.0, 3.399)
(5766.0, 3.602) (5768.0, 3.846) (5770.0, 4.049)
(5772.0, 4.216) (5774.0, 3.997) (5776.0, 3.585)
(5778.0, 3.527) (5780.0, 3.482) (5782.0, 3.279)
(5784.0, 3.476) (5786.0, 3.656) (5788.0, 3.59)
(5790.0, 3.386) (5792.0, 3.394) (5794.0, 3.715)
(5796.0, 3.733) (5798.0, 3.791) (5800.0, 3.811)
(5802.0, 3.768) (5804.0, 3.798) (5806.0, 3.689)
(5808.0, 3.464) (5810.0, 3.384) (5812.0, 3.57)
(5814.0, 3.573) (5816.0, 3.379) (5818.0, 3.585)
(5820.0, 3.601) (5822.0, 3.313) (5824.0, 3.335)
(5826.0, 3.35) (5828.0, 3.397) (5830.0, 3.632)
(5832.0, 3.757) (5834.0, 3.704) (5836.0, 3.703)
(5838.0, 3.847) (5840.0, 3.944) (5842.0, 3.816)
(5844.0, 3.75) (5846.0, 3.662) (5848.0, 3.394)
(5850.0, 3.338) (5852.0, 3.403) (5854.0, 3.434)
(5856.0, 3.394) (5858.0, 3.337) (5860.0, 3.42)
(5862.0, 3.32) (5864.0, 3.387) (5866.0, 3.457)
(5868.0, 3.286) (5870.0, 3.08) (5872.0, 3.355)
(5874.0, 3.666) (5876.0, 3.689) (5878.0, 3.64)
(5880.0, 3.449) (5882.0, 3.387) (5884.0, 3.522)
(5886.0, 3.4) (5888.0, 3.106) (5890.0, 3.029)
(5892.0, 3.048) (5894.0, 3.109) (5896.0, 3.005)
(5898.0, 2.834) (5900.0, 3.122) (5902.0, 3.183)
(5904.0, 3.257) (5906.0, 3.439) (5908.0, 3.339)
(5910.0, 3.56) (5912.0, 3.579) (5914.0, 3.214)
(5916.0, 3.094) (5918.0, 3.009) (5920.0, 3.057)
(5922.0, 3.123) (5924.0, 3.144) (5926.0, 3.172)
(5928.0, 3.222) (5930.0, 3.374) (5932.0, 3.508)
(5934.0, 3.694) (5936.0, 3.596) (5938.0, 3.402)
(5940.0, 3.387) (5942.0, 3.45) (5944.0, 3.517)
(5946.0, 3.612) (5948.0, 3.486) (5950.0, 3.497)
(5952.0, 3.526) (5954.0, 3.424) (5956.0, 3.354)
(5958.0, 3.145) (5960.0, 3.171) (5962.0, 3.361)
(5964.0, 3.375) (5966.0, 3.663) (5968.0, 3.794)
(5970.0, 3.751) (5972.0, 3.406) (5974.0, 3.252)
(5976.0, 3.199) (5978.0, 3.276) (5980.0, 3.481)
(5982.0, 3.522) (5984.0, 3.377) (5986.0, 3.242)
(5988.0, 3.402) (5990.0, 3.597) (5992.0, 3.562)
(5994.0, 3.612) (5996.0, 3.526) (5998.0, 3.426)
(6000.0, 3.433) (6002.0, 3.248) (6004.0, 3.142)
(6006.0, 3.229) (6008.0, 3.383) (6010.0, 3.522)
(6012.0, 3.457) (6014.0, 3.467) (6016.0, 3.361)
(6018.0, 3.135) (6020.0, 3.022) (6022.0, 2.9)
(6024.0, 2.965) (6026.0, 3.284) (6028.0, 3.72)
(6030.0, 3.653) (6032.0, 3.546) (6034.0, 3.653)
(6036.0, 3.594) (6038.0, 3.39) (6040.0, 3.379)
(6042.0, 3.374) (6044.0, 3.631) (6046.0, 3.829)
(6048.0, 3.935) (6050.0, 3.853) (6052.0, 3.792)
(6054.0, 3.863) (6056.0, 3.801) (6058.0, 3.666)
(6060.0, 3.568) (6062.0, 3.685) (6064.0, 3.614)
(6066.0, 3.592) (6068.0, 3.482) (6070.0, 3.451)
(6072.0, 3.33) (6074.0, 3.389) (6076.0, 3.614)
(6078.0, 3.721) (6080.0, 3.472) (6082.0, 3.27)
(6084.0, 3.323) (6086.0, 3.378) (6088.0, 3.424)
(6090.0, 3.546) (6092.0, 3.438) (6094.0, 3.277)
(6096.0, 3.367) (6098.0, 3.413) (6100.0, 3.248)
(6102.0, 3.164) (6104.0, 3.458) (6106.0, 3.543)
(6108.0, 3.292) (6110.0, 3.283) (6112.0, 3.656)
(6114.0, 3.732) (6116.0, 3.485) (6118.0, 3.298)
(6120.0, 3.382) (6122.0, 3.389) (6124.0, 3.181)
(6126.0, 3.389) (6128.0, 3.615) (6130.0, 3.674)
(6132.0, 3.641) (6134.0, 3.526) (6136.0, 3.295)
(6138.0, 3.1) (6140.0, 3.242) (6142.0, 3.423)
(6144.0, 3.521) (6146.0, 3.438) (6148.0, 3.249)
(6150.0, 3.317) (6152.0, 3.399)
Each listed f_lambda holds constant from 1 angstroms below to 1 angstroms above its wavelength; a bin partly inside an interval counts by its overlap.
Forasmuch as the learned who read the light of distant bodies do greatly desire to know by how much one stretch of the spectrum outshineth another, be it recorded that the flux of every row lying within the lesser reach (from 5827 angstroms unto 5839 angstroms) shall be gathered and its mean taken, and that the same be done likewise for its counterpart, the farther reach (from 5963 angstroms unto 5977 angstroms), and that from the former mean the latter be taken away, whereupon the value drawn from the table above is 0.2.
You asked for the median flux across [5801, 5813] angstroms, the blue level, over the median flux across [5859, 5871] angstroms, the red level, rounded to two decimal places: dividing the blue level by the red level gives 1.08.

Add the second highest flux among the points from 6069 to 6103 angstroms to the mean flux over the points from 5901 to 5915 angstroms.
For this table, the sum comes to 6.98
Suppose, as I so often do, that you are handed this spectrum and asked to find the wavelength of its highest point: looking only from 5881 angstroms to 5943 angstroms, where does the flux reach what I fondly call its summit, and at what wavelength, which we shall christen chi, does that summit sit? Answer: 5934.0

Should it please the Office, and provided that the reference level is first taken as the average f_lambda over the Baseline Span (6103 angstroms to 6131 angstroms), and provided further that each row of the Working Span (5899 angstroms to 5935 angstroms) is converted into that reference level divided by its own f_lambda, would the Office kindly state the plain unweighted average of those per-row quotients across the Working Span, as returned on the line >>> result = 1.06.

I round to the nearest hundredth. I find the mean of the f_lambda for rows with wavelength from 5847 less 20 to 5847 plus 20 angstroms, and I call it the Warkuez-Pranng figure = 3.55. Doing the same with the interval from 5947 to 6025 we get 3.38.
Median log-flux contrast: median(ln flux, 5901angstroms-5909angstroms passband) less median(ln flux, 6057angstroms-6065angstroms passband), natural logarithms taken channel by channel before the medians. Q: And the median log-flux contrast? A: -0.10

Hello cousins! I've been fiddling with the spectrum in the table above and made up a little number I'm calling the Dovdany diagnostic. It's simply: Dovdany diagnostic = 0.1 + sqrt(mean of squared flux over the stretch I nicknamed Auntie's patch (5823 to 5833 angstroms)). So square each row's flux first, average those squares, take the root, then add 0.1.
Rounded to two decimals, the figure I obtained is 3.60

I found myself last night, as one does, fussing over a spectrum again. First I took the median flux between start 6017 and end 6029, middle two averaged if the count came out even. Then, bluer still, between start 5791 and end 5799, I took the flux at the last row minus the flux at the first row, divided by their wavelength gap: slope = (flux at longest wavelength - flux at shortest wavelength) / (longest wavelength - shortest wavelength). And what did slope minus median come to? -3.0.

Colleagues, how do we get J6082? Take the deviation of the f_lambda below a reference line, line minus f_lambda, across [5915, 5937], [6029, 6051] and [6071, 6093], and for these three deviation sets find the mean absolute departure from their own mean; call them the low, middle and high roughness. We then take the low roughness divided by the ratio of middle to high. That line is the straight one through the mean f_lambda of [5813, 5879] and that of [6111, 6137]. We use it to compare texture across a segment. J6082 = 0.136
